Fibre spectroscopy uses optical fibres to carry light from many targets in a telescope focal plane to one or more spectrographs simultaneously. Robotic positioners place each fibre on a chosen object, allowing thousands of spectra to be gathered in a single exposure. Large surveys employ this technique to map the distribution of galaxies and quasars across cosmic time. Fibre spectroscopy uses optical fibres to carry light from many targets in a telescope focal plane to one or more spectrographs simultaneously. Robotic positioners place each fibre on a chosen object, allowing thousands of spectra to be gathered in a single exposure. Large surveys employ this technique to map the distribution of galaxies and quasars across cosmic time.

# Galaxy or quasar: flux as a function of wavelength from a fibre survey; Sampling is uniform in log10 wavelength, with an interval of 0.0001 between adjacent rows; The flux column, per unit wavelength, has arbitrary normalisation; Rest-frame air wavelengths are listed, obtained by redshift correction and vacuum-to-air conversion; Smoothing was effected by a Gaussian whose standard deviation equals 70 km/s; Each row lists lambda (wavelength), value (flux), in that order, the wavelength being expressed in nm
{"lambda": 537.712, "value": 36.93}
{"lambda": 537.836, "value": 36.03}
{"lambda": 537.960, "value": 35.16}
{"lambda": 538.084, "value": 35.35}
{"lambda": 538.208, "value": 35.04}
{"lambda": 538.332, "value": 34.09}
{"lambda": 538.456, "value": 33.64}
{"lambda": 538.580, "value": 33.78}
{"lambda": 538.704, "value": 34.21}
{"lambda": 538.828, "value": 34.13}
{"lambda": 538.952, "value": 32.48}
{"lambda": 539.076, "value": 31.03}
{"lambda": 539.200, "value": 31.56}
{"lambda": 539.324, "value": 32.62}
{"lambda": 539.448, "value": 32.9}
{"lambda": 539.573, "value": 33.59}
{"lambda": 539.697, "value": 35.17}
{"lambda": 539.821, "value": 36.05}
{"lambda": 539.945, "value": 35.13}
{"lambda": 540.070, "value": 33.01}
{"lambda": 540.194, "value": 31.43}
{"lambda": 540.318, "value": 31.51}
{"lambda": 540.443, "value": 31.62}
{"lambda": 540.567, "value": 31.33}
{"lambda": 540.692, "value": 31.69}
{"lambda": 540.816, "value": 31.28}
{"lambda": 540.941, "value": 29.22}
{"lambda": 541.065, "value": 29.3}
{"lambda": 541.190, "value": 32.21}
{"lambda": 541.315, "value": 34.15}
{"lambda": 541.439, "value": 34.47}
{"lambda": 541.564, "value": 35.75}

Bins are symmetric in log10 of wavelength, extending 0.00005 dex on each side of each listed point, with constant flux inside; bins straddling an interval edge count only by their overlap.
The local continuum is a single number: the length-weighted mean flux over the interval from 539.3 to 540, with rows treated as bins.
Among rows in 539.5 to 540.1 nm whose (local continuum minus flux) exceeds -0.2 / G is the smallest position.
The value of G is 539.573 nm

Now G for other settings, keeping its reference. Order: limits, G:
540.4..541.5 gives 540.443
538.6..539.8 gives 538.704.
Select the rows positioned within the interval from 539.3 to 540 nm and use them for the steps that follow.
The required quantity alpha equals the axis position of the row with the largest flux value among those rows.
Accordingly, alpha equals 539.821 nm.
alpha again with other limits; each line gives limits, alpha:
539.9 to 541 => 539.945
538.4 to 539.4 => 538.704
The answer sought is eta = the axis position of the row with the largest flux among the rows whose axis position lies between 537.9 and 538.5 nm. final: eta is 538.084 nm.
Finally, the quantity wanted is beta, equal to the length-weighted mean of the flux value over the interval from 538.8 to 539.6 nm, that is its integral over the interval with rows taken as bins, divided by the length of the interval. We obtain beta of 32.5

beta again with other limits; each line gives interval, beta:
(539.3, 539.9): 34.2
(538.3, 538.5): 33.8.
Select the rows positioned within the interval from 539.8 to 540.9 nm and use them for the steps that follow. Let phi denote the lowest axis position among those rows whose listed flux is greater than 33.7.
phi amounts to 539.821 nm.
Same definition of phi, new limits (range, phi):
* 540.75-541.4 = 541.315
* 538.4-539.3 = 538.580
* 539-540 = 539.697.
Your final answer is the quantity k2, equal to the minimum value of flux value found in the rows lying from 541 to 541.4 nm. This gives 29.3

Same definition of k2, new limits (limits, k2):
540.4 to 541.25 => 29.22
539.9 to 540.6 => 31.33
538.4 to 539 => 32.48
